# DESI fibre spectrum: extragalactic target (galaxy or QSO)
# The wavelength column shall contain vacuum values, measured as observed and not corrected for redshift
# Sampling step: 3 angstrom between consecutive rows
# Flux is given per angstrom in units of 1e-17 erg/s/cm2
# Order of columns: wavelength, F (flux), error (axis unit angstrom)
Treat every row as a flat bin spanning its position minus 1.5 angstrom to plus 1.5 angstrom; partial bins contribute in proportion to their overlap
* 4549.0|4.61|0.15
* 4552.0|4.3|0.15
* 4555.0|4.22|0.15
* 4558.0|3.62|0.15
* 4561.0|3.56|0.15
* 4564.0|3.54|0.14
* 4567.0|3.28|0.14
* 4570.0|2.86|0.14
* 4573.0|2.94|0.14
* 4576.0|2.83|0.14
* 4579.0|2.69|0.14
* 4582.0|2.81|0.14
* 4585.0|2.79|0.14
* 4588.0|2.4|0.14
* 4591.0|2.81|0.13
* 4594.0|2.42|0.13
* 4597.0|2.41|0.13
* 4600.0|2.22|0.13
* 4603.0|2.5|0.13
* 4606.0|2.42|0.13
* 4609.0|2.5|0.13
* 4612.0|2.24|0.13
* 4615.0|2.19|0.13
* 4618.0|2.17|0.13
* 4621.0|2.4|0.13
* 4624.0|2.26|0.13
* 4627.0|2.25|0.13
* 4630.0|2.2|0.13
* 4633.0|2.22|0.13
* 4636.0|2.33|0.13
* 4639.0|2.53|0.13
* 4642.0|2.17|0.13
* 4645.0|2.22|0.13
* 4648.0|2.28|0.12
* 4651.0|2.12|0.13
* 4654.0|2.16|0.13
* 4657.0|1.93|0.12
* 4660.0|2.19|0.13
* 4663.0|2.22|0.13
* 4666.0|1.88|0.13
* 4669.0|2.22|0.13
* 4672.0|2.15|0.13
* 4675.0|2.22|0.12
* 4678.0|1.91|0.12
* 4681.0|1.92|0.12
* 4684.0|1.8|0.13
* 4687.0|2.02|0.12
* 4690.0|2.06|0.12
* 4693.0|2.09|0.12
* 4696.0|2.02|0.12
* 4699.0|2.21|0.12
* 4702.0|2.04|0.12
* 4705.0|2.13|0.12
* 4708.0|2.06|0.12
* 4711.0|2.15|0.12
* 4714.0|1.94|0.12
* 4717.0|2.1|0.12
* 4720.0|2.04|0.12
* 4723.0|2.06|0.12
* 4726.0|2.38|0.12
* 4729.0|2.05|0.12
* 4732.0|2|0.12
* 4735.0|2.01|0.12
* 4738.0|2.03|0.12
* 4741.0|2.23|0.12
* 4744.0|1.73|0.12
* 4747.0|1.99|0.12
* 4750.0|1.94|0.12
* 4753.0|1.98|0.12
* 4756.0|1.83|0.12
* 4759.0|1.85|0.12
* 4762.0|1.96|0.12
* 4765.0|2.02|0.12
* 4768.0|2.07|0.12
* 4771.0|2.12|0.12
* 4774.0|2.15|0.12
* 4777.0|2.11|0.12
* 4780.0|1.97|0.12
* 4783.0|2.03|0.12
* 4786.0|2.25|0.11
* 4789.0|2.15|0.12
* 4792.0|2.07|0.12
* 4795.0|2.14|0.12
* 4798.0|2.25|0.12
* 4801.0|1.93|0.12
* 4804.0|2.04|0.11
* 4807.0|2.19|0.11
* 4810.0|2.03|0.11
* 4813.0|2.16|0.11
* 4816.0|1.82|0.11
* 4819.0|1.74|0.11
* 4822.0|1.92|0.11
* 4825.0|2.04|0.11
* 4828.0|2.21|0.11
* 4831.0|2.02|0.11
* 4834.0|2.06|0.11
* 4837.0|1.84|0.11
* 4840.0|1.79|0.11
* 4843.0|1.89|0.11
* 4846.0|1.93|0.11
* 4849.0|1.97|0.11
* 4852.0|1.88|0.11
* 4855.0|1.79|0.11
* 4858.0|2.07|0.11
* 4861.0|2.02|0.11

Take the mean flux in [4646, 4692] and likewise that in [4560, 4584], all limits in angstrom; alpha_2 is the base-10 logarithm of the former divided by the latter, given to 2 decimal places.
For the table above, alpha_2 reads -0.17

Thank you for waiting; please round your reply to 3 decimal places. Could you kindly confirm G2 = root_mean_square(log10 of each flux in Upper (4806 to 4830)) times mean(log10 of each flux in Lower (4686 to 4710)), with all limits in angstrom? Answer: 0.097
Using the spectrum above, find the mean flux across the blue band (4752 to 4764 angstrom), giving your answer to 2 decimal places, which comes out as 1.91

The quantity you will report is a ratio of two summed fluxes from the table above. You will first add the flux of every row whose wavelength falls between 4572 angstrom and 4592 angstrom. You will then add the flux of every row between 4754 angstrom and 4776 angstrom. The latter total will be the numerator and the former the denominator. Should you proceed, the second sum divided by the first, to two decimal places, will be 0.73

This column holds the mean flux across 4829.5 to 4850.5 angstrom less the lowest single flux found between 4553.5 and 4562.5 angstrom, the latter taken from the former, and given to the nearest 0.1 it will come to -1.6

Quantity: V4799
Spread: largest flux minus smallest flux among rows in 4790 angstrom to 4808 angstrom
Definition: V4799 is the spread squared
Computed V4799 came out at 0.10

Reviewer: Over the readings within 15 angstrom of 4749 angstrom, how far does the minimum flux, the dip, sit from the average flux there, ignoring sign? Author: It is 0.23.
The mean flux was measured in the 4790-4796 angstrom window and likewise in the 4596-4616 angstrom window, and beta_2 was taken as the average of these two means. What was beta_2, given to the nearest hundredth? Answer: 2.23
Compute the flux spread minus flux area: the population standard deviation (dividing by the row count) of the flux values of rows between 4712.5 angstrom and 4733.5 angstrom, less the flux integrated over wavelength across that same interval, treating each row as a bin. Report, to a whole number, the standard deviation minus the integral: -44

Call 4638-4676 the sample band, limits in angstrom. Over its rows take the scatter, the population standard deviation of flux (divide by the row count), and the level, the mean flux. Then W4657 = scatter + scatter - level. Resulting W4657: -1.87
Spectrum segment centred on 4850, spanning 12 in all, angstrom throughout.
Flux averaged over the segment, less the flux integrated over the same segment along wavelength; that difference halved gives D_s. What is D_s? -10.4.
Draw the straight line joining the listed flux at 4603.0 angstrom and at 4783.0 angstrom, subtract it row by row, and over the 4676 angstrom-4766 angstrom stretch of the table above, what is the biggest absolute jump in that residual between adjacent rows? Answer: 0.49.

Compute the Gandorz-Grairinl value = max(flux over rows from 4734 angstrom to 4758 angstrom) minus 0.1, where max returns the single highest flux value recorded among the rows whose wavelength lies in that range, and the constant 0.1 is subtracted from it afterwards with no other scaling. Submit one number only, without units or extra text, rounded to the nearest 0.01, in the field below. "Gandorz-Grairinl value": 2.13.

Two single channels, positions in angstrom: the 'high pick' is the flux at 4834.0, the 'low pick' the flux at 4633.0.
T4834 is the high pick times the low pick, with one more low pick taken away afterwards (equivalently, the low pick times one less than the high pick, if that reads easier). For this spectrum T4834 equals 2.4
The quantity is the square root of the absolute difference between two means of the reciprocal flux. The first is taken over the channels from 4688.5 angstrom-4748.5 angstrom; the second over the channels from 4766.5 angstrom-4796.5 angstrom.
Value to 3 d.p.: 0.102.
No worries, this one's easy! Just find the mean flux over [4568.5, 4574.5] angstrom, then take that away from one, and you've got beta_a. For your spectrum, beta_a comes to -1.9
